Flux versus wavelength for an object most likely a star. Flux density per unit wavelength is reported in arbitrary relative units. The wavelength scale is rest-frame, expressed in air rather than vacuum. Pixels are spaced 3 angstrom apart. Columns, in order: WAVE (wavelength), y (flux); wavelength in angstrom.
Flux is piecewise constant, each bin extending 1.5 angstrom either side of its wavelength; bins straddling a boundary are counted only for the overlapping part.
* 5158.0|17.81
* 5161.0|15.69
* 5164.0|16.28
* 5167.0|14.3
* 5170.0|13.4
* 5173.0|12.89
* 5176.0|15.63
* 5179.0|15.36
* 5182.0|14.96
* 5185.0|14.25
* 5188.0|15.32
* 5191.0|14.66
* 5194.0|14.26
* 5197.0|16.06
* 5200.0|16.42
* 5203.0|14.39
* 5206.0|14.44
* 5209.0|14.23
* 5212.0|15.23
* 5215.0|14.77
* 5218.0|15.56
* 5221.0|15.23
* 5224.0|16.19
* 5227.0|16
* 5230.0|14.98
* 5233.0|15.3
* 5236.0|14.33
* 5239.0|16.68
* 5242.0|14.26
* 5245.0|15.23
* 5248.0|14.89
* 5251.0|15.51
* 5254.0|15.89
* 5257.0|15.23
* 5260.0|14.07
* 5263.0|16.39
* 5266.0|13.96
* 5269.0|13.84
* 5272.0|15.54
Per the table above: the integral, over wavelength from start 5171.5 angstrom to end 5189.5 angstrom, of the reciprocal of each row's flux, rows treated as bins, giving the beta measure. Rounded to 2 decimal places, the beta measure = 1.23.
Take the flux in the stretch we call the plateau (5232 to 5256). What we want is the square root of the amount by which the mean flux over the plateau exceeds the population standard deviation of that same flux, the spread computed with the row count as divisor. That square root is 3.81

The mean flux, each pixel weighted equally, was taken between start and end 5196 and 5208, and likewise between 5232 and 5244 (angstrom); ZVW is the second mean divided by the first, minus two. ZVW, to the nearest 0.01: -1.01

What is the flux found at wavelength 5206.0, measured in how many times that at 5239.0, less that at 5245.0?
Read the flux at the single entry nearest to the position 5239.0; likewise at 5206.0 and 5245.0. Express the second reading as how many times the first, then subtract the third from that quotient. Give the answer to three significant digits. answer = -14.4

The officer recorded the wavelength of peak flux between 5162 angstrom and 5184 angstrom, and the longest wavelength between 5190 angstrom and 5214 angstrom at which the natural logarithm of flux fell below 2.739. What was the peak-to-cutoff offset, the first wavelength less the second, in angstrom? -48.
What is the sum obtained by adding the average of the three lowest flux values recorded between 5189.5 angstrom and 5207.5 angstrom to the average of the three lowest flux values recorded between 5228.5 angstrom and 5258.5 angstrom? 28.9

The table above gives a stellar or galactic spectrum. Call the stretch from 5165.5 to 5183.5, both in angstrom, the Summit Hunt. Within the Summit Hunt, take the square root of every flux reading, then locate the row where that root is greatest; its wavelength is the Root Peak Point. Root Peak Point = 5176.0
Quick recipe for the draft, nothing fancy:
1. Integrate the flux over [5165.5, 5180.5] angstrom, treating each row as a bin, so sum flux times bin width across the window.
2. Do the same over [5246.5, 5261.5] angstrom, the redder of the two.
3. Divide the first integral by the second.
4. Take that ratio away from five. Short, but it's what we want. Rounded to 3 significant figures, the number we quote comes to 4.05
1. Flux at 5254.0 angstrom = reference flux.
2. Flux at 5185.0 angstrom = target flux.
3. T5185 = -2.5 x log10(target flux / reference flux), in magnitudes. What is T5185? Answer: 0.12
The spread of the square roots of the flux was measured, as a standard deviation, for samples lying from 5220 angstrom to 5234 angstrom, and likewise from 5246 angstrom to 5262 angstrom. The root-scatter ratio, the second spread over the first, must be 1.3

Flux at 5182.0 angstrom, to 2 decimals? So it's 14.96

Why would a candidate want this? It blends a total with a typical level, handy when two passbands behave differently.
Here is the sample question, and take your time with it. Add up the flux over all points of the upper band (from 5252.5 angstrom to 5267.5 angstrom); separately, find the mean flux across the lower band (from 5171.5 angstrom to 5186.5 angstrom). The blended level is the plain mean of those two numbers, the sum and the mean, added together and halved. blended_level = 45.1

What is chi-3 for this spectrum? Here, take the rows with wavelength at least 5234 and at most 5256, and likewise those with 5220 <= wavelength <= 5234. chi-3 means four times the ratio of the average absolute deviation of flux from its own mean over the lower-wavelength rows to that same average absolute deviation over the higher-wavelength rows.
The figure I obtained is 2.7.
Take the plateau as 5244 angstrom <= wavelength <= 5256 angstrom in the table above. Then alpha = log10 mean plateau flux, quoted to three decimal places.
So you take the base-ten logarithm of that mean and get 1.187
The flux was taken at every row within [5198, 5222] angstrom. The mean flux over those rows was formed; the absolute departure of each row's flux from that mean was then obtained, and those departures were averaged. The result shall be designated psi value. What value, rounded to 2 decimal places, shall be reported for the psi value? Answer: 0.58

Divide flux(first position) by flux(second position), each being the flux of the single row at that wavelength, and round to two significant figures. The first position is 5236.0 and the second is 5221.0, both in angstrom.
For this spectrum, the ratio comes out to 0.94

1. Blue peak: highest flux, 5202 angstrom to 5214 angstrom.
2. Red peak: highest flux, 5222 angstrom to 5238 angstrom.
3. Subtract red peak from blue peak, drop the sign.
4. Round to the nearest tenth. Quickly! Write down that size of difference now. 1.0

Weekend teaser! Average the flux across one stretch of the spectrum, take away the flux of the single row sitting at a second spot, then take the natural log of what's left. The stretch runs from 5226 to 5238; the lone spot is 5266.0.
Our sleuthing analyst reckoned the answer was 0.2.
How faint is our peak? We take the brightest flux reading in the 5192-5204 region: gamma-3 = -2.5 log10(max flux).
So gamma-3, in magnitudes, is -3.038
